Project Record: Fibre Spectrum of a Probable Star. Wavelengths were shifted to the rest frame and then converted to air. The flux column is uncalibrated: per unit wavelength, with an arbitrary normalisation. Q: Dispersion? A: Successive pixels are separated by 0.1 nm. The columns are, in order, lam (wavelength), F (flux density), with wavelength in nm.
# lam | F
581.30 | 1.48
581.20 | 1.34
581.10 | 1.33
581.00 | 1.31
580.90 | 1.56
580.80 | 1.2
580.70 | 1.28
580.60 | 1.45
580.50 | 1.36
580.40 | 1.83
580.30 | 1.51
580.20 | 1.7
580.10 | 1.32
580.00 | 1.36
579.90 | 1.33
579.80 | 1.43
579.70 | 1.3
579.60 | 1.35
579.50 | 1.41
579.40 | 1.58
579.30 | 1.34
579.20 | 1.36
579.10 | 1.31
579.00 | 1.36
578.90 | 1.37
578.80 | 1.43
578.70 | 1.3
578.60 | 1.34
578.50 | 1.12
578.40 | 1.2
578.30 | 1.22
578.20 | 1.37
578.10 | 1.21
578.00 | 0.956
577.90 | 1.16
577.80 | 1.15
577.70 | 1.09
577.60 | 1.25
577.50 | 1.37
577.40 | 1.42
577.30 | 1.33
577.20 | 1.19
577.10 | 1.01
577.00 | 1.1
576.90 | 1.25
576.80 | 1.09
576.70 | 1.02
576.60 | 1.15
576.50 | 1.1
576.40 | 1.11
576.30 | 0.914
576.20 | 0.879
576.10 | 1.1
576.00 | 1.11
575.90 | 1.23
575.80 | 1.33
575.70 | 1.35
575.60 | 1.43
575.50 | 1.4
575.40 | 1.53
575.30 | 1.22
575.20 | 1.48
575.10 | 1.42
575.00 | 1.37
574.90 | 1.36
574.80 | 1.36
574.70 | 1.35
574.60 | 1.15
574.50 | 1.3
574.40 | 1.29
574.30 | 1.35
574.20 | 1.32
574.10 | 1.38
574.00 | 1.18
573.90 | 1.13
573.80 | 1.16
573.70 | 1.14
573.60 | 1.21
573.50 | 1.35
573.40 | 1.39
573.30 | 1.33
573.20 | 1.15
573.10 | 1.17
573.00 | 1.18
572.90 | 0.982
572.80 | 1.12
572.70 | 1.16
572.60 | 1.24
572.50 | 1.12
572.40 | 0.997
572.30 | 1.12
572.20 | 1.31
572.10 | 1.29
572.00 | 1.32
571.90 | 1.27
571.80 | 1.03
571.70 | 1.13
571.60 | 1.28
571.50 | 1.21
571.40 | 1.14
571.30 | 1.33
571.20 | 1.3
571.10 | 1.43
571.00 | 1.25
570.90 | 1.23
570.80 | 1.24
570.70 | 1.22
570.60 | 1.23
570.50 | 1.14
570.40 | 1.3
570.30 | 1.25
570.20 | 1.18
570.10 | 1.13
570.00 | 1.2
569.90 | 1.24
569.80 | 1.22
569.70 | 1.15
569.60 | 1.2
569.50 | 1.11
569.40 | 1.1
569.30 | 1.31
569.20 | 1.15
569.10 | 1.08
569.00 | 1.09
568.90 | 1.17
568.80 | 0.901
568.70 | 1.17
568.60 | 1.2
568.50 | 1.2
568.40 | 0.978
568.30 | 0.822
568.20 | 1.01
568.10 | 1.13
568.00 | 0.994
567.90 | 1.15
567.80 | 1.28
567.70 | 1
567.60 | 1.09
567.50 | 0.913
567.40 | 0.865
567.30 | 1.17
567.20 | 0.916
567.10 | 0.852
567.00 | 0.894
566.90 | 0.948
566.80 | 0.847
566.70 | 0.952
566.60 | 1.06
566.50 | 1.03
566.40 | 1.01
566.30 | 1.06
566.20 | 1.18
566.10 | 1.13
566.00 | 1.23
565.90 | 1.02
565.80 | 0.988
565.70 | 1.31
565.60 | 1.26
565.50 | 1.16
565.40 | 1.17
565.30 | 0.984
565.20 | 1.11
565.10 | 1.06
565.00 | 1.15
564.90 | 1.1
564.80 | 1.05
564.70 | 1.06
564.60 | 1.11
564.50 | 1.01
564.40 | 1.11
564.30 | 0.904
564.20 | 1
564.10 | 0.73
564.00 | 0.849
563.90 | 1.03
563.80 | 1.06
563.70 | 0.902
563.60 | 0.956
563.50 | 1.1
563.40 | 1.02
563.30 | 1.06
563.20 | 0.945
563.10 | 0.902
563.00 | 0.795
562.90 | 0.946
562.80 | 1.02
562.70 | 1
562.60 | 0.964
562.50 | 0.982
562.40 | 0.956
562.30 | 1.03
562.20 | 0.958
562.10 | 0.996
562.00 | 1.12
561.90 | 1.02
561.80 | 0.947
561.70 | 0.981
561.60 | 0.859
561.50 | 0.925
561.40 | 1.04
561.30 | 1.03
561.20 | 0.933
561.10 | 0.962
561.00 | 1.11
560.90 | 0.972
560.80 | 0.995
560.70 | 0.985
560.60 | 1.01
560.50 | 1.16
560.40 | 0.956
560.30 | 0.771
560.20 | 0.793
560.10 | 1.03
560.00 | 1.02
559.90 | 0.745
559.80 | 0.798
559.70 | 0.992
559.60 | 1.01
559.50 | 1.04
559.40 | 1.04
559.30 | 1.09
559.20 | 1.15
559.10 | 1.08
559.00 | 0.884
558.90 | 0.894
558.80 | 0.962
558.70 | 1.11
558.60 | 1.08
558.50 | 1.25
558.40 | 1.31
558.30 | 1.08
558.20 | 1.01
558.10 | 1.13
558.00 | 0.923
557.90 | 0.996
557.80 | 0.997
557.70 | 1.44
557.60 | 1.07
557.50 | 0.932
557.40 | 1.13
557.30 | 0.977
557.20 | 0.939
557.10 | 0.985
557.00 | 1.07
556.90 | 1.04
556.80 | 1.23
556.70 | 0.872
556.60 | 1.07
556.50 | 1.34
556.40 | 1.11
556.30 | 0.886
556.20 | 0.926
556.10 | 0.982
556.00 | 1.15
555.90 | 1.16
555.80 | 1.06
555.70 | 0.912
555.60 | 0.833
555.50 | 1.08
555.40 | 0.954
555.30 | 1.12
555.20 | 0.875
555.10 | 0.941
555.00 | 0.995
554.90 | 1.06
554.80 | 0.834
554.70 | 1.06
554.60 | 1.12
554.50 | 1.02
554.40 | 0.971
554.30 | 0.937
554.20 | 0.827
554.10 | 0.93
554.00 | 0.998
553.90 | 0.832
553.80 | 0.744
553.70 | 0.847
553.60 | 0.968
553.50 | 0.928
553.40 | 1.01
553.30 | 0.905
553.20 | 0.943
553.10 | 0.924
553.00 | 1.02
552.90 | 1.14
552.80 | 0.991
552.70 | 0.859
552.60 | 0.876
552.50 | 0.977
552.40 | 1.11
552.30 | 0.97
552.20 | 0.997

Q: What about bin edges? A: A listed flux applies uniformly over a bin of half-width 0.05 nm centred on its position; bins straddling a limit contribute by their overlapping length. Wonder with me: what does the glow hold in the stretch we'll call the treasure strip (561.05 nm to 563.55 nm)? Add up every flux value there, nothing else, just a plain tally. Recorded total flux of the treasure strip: 24.5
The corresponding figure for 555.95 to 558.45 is 26.6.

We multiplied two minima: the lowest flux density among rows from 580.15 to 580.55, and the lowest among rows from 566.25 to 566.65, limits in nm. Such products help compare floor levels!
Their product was 1.4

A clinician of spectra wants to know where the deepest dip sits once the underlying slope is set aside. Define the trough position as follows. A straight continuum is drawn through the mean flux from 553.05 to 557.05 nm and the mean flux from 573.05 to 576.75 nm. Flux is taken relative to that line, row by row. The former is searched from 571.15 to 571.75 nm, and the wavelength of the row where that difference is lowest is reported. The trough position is 571.70 nm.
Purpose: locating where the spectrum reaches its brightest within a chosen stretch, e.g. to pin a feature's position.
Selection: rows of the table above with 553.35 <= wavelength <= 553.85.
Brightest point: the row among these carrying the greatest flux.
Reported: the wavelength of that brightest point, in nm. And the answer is 553.40 nm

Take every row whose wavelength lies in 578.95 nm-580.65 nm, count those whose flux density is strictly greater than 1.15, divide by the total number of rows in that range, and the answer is 1.00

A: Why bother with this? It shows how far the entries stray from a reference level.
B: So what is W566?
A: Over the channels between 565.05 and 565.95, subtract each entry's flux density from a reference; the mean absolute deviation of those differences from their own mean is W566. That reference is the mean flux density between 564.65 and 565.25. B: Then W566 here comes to 0.10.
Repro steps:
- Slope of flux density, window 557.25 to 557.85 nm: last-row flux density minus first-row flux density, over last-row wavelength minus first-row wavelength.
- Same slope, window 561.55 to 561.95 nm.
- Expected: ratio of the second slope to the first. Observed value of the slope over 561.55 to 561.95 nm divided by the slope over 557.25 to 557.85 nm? 13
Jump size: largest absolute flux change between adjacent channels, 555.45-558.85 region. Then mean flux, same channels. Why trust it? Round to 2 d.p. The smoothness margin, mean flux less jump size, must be 0.62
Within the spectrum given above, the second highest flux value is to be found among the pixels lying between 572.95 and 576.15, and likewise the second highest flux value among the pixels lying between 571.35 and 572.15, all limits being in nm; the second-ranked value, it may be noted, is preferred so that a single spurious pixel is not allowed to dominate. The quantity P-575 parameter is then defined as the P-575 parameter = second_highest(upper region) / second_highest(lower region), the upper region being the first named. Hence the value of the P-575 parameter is 1.15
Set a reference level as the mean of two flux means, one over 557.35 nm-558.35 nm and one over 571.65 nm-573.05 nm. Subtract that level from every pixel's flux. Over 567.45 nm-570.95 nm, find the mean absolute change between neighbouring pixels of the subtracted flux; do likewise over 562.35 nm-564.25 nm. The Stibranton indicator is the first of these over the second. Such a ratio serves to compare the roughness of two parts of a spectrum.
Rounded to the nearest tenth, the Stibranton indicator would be 1.1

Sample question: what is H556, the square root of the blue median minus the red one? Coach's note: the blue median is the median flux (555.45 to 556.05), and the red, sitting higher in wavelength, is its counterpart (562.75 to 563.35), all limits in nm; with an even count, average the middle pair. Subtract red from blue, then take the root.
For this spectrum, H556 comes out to 0.35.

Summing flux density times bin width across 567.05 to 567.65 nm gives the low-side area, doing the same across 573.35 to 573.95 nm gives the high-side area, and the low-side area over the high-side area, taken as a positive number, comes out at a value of 0.8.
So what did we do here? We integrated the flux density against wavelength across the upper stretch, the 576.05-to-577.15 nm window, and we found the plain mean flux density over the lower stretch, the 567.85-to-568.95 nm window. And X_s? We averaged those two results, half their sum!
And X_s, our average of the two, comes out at 1.12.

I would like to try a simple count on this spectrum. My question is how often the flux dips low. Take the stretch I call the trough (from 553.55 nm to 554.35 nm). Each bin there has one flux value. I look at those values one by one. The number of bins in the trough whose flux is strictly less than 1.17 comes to 8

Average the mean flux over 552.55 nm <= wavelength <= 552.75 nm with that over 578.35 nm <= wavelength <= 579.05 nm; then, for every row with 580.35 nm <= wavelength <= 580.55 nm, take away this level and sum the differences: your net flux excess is 1.0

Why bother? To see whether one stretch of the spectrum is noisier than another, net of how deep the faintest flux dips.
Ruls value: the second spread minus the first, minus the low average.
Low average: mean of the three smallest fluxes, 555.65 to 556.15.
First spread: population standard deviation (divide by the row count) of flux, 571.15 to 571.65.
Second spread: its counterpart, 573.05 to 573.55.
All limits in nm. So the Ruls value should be -0.95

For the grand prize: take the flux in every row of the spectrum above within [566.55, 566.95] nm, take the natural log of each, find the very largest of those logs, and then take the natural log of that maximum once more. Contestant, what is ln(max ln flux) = -2.8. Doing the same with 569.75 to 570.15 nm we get -1.5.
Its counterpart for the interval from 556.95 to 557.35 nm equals -2.7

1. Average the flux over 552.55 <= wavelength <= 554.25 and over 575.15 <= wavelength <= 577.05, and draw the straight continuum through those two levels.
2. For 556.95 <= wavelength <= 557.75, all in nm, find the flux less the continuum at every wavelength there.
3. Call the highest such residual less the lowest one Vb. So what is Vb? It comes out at 0.506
